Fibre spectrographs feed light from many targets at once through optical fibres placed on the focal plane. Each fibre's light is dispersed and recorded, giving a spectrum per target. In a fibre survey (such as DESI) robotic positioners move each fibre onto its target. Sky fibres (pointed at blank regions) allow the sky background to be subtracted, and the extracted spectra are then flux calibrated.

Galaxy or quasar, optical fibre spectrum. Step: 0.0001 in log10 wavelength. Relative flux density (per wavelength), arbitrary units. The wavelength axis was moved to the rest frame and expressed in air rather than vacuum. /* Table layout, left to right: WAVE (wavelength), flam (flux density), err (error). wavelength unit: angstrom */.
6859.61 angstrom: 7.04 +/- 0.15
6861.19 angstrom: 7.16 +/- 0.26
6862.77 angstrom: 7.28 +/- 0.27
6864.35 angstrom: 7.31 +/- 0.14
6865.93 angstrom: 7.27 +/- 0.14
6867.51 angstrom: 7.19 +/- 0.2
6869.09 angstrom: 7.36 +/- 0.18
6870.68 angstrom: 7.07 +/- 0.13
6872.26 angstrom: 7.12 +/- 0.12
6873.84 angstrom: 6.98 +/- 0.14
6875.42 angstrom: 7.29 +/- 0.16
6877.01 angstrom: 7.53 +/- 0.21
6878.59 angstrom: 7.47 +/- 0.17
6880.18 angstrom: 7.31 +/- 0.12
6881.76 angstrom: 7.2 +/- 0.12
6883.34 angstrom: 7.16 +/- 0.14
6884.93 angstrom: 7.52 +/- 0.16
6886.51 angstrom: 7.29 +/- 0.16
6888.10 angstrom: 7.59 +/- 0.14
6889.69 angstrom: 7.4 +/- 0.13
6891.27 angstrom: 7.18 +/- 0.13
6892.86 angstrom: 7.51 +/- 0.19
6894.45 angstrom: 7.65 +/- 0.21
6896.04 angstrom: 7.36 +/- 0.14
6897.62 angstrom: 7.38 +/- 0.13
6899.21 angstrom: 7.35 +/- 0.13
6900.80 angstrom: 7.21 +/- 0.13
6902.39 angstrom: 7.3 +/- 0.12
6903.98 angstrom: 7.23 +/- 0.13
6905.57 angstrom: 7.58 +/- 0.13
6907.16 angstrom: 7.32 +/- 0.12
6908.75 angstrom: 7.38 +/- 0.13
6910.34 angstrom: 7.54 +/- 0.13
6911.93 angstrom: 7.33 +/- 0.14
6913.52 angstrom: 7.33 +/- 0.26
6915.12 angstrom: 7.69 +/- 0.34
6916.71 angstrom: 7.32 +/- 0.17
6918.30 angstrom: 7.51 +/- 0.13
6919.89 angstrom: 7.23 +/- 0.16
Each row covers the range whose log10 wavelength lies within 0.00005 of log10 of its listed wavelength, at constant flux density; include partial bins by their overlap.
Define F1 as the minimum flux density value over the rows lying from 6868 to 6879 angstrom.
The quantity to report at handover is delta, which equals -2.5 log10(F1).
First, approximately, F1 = 6.98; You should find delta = -2.11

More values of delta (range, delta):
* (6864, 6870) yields -2.14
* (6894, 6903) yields -2.14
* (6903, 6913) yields -2.15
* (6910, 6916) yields -2.16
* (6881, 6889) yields -2.14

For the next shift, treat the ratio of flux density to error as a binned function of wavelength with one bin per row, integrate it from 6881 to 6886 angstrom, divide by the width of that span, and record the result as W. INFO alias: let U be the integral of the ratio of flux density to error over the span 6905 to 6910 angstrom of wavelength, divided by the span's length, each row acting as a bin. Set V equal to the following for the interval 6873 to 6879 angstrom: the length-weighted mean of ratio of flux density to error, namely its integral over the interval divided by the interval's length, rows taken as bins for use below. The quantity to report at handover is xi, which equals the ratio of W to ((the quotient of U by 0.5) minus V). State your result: 0.71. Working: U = 58.7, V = 44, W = 52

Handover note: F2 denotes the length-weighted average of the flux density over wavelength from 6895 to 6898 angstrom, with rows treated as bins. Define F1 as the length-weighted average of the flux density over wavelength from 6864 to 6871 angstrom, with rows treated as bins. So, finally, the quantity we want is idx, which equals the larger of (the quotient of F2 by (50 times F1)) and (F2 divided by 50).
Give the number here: 0.148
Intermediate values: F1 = 7.24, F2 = 7.41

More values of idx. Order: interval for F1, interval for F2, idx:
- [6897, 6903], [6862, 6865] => 0.146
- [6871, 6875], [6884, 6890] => 0.149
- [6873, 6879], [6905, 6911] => 0.149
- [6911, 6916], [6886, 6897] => 0.149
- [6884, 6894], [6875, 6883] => 0.147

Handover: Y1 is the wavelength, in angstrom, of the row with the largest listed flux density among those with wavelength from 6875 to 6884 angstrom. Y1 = 6877.01 angstrom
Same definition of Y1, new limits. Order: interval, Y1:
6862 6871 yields 6869.09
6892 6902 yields 6894.45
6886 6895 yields 6894.45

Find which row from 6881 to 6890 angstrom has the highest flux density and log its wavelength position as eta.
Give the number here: 6888.10 angstrom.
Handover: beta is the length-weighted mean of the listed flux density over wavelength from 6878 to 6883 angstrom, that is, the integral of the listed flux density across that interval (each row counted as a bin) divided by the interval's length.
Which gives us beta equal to 7.31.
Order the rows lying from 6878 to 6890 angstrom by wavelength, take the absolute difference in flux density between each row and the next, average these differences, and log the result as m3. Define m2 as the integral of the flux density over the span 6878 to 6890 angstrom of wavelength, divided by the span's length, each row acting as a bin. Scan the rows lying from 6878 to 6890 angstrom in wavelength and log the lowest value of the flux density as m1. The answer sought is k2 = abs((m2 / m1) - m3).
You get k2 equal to 0.83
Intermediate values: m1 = 7.16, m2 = 7.36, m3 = 0.199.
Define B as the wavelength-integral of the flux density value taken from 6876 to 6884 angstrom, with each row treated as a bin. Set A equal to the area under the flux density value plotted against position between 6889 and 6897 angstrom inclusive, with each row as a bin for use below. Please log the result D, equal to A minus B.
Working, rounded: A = 59.4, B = 58.7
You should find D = 0.7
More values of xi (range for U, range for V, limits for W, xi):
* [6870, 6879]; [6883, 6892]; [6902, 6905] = 1.29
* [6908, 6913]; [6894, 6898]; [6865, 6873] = 0.81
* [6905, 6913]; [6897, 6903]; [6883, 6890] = 0.91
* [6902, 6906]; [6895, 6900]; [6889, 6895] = 0.77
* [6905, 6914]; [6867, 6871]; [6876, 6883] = 0.79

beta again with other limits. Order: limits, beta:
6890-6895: 7.43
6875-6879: 7.43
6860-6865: 7.23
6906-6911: 7.42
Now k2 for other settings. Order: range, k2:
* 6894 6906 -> 0.88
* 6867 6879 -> 0.86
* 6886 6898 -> 0.82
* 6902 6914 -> 0.86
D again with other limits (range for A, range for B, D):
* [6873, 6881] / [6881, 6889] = -0.3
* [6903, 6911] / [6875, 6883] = 0.4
